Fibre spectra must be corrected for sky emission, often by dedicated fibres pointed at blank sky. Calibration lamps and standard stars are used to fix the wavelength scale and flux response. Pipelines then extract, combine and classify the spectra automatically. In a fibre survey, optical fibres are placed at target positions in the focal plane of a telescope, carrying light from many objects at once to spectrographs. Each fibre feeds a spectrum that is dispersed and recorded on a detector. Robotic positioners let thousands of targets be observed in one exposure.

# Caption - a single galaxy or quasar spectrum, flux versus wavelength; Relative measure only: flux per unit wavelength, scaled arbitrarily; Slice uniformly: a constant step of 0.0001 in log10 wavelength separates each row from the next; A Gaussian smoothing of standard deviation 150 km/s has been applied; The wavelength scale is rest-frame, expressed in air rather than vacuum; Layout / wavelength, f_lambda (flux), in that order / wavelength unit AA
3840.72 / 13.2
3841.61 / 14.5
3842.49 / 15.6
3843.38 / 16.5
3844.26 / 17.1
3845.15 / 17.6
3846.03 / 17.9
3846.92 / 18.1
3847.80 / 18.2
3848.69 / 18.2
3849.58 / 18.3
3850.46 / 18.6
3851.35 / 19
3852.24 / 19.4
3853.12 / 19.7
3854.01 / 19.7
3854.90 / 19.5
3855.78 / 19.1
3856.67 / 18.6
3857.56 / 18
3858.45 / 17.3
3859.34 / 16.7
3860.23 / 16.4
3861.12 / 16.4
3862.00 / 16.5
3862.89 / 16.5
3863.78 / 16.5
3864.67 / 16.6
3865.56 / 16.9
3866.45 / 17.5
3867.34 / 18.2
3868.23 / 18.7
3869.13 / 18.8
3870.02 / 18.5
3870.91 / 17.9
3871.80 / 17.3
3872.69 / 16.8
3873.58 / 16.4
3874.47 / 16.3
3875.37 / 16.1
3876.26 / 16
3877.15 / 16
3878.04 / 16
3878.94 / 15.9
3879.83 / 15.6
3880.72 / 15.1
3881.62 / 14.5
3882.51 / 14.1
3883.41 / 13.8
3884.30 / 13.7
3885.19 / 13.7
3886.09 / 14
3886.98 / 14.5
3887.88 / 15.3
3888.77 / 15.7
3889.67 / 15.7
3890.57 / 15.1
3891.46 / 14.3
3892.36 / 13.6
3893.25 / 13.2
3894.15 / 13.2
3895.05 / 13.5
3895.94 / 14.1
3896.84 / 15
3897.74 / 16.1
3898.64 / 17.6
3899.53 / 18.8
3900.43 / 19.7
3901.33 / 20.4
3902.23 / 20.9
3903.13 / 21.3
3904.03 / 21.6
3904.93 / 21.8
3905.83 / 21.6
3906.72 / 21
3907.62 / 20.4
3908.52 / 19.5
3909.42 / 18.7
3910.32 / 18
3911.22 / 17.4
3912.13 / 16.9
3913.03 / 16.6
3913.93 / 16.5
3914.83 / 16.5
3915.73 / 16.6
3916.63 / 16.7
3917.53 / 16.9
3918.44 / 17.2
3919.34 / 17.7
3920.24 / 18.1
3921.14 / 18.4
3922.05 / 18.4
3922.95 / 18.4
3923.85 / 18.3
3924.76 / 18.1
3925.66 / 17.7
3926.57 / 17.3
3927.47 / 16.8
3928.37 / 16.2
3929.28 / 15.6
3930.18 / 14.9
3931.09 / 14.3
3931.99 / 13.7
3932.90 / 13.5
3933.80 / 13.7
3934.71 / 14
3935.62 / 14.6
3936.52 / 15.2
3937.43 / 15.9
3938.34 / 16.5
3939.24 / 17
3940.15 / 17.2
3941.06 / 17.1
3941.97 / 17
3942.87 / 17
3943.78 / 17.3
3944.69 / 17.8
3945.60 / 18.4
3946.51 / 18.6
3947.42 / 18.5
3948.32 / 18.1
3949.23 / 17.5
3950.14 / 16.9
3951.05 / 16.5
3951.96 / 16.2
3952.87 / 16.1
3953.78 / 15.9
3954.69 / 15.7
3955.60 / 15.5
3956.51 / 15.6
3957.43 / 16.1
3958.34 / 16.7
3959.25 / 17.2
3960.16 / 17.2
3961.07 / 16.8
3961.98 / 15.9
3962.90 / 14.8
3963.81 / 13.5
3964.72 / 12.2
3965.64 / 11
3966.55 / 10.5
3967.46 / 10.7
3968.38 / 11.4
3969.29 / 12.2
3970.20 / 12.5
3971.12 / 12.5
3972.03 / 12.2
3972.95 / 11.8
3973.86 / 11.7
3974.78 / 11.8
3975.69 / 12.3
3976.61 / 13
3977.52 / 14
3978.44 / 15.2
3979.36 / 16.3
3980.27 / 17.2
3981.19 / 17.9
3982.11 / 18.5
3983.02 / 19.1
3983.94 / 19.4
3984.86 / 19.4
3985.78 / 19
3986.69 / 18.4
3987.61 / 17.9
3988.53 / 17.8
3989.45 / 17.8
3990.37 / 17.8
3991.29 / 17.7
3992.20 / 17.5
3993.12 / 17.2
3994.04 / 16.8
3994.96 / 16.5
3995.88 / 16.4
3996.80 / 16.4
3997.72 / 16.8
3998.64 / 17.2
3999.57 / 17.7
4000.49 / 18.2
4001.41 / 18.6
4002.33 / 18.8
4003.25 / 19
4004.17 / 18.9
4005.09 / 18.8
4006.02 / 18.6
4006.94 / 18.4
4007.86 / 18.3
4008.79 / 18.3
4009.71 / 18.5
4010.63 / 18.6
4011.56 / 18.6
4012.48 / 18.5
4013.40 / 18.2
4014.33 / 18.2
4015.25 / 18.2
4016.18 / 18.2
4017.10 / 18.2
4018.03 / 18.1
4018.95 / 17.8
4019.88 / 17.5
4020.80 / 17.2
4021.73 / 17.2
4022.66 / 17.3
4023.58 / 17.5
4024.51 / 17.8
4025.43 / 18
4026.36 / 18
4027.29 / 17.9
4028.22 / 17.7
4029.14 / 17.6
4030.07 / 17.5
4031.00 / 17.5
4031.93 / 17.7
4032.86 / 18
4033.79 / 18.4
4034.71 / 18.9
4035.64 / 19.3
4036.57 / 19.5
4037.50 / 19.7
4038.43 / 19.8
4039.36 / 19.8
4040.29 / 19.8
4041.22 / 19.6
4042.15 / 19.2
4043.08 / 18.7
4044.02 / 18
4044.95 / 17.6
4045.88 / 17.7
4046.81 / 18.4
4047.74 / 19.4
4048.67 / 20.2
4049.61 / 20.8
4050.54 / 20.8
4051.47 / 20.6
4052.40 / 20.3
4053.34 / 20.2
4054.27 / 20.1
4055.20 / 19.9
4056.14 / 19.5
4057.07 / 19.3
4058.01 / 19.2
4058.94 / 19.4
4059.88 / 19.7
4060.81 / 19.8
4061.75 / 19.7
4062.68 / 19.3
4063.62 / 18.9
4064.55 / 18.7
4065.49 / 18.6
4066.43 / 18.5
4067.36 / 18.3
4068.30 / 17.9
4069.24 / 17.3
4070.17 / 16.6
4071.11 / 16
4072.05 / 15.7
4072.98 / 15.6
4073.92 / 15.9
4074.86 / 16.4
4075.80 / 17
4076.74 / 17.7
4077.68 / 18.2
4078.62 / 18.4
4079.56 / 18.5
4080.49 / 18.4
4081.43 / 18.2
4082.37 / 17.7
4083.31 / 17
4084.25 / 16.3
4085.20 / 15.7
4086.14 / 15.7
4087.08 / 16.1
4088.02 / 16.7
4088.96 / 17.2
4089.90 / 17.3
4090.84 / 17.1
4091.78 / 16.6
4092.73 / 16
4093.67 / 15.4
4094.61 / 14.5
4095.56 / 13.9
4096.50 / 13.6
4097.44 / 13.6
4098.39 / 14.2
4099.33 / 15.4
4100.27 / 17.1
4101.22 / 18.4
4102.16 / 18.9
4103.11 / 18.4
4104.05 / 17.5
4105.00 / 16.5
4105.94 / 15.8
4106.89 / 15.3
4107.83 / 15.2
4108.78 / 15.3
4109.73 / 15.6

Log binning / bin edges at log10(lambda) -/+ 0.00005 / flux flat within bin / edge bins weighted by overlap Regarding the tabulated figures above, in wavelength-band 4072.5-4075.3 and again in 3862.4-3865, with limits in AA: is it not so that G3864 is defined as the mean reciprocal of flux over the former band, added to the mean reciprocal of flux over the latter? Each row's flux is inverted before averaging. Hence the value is 0.123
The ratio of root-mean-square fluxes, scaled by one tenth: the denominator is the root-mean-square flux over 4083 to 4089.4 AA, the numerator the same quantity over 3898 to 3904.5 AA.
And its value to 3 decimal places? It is 0.123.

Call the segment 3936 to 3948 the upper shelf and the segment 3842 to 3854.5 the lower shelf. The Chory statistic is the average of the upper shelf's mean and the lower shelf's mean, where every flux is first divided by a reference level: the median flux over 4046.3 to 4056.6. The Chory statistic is 0.874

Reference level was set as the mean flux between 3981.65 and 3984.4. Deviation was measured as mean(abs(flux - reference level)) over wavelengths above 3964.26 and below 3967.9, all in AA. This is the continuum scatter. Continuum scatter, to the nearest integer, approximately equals 8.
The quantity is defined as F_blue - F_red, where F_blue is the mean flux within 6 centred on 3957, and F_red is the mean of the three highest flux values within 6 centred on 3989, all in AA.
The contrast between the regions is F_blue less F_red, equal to -1.9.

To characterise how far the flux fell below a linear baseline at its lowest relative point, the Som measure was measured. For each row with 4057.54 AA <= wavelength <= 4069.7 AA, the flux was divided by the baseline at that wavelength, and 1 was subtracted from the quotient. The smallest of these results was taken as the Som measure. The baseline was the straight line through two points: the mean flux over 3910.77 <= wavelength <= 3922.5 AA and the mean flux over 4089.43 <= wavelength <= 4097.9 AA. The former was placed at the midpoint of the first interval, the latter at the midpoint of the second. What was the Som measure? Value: 0.11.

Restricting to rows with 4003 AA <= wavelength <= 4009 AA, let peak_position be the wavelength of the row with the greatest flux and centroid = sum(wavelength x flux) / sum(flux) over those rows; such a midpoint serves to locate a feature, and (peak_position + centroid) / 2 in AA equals 4004.6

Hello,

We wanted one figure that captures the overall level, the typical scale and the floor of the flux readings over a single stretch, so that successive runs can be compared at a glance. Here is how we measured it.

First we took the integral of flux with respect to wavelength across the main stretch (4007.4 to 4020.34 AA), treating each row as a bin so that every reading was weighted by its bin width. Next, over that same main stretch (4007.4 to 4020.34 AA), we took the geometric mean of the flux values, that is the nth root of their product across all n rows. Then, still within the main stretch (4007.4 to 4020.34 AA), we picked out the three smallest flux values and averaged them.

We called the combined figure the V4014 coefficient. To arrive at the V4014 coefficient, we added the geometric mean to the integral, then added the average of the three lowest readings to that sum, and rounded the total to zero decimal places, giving 272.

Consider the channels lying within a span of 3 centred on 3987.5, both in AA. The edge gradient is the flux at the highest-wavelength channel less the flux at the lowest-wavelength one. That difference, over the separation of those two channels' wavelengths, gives -0.3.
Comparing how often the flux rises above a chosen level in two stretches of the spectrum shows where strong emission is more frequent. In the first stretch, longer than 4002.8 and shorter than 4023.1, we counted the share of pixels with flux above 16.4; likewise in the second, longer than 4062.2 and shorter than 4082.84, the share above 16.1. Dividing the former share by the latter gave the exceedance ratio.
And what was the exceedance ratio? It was 1.2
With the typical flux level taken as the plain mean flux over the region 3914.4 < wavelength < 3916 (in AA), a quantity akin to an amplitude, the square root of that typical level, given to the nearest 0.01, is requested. 4.07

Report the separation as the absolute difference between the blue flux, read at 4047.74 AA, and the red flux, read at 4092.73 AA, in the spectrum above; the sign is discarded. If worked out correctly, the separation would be 3.4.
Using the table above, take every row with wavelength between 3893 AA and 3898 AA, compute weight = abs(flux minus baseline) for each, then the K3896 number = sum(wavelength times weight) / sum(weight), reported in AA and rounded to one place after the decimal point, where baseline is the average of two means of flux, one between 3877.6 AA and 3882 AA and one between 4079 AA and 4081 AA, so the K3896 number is 3894.9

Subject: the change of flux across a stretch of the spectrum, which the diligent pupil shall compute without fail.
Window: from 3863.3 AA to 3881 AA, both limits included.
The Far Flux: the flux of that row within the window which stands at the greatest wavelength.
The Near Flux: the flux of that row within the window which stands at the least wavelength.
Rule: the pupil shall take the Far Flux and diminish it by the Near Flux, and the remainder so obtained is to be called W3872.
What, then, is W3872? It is -1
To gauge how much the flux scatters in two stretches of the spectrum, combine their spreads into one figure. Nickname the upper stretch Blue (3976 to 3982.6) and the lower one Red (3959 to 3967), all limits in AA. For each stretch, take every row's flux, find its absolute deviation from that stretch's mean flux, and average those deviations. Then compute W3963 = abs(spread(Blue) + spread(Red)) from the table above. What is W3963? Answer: 3.9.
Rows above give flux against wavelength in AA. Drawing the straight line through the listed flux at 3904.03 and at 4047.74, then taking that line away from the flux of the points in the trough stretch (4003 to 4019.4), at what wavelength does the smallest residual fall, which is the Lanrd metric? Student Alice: 4018.95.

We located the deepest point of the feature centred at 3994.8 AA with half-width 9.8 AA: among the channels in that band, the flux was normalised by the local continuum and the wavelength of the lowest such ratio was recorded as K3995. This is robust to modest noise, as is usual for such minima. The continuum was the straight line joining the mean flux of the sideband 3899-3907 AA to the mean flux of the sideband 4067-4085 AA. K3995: 3995.88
